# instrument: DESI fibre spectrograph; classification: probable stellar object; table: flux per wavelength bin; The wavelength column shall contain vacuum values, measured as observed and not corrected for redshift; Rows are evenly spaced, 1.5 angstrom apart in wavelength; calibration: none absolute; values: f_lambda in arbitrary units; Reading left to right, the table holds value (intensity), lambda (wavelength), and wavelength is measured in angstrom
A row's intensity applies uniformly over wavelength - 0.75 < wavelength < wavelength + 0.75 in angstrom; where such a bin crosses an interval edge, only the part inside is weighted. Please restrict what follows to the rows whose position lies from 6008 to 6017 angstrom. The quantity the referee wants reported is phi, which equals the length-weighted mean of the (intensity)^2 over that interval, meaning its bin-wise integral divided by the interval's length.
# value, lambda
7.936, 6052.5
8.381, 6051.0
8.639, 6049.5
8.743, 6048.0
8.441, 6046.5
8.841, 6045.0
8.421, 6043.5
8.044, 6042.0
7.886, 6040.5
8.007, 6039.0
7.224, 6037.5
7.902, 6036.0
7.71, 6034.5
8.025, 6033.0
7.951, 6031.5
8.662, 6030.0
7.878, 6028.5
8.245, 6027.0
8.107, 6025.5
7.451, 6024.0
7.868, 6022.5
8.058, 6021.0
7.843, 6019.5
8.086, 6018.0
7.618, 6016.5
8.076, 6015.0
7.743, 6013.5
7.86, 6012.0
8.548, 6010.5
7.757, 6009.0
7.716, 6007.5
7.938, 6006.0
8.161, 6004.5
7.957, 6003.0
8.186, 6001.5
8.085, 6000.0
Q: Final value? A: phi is 63.1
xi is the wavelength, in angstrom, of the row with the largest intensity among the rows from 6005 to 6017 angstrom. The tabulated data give 6010.5 angstrom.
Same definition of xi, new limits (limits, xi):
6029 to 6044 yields 6030.0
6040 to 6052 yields 6045.0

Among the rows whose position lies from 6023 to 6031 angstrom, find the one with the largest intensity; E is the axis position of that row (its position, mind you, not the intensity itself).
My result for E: 6030.0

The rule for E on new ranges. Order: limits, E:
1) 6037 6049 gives 6045.0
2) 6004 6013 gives 6010.5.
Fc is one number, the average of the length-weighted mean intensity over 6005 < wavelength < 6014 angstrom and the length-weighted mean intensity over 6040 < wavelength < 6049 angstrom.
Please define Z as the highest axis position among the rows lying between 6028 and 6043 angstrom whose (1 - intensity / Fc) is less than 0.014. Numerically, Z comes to 6030.0 angstrom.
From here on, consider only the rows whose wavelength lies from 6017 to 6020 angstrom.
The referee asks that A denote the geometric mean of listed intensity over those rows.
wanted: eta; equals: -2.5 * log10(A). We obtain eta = -2.25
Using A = 7.96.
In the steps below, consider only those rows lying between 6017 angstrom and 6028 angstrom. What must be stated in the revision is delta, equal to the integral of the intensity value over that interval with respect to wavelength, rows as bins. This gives 87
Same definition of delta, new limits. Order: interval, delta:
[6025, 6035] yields 81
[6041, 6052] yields 93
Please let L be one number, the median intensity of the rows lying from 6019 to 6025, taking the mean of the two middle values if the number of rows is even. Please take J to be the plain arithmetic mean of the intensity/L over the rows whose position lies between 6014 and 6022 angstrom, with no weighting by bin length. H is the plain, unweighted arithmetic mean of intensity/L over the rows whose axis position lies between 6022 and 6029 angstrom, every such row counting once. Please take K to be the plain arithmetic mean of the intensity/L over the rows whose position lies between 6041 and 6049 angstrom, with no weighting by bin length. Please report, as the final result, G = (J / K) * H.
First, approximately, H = 1.007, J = 1.01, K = 1.08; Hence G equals 0.94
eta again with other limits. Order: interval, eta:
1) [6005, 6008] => -2.23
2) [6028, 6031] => -2.29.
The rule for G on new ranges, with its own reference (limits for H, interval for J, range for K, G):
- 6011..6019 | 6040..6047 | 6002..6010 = 1.06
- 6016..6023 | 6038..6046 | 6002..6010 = 1.05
